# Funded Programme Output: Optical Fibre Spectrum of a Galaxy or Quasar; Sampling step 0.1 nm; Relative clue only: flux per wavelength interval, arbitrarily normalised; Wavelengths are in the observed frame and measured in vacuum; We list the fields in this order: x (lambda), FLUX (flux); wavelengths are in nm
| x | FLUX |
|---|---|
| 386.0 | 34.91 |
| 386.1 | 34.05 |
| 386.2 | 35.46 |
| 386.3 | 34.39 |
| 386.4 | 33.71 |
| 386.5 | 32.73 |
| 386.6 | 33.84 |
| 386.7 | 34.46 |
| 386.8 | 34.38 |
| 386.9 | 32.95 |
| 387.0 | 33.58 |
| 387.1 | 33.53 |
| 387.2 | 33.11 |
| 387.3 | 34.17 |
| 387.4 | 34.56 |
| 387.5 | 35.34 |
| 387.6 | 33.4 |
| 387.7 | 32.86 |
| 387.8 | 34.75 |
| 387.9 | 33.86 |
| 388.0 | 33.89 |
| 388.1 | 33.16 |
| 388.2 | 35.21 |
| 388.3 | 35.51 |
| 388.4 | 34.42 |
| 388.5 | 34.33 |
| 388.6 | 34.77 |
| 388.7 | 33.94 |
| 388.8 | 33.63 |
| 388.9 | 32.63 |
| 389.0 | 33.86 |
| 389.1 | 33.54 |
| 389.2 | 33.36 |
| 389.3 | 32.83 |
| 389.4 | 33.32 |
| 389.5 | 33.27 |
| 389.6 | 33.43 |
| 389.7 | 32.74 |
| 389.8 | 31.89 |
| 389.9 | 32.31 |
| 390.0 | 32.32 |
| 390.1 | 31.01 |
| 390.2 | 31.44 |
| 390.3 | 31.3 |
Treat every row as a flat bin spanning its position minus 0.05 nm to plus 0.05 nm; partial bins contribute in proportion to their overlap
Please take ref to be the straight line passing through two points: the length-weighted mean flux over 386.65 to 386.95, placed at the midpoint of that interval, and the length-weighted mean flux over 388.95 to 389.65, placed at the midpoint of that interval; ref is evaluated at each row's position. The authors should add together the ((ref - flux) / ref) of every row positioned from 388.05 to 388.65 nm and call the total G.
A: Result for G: -0.18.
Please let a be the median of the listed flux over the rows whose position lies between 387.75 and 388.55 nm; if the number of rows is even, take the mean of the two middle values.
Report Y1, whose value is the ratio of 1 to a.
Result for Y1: 0.0291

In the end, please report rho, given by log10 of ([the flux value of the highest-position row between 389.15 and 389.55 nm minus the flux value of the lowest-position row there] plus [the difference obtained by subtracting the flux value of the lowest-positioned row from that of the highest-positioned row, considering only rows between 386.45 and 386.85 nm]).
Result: 0.2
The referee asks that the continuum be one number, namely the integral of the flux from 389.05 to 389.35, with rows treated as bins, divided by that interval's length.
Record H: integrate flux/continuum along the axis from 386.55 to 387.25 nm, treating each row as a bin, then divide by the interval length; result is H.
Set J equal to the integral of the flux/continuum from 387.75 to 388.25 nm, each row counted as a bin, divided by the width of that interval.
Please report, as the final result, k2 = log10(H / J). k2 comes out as -0.006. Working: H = 1.01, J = 1.03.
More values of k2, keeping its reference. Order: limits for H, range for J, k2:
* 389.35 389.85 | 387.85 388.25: -0.014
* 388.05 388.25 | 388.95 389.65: 0.010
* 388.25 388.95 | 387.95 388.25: 0.001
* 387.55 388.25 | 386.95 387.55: -0.002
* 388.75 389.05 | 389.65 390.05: 0.014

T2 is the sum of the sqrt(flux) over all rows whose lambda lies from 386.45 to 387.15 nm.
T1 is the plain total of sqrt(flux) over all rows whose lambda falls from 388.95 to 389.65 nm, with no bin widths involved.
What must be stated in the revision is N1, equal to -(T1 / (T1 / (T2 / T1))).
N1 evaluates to -1.0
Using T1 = 40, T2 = 41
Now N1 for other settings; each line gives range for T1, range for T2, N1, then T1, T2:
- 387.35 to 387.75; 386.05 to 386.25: -0.5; 23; 12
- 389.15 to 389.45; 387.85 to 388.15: -1.0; 17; 17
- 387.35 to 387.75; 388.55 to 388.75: -0.5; 23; 12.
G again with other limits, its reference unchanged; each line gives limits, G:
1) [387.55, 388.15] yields 0.01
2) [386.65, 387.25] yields 0.04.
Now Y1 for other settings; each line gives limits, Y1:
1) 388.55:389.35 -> 0.0298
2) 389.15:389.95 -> 0.0303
